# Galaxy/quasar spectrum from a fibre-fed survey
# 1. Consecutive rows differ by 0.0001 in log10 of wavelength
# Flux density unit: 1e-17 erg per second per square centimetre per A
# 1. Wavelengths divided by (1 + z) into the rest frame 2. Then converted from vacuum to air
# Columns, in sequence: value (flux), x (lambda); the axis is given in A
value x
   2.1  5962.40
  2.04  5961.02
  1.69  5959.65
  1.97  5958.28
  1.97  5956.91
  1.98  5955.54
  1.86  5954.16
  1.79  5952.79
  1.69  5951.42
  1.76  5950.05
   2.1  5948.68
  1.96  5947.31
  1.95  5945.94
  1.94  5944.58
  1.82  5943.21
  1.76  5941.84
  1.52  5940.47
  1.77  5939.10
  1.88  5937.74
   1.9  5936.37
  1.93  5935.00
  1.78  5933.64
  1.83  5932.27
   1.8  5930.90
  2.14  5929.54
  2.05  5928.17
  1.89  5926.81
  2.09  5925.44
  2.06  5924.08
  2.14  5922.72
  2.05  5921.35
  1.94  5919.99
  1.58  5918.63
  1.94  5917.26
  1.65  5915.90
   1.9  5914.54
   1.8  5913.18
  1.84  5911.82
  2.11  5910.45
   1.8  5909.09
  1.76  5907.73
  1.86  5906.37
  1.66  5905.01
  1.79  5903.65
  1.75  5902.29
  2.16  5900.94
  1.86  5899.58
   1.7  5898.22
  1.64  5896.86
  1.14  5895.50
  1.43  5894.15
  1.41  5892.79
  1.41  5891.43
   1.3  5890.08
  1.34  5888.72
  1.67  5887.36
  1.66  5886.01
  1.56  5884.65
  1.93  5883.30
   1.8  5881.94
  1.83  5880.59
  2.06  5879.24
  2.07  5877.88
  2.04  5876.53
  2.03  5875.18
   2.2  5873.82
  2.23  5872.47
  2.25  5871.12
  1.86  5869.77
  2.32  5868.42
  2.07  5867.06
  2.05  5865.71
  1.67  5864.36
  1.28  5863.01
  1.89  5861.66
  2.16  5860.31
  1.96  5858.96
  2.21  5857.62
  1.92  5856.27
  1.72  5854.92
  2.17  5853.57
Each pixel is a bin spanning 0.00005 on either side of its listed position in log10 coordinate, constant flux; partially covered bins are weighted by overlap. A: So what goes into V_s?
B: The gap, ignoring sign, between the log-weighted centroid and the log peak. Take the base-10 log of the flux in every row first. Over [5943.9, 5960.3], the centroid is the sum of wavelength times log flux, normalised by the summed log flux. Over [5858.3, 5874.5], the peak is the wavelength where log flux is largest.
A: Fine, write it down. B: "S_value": 83.6 A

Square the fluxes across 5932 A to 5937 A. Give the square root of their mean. 1.86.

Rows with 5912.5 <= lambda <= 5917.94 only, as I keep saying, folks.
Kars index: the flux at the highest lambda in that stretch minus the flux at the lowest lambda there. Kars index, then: 0.14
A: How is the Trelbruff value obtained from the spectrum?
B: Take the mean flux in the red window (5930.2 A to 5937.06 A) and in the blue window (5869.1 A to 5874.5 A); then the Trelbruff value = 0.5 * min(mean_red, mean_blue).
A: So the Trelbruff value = 0.92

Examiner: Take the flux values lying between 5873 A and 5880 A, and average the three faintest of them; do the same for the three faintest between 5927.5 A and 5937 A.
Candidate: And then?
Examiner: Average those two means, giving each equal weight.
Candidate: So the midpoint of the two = 1.92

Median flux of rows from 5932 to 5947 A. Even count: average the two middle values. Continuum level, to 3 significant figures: 1.83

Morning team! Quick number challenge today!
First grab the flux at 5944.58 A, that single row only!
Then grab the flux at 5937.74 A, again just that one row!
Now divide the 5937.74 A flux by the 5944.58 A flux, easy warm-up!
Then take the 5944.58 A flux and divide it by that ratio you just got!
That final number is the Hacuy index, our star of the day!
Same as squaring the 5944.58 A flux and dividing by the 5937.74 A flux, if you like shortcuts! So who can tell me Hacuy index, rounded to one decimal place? 2.0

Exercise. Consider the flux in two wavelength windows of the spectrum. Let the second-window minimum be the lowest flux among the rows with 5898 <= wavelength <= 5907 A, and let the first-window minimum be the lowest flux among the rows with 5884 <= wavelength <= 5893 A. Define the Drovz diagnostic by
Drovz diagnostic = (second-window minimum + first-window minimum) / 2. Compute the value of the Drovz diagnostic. 1.48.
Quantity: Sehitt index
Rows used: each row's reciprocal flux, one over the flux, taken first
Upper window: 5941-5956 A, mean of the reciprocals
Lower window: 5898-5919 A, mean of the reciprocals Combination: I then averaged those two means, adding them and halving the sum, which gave 0.544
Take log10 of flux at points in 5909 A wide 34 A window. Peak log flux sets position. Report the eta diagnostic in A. 5900.94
